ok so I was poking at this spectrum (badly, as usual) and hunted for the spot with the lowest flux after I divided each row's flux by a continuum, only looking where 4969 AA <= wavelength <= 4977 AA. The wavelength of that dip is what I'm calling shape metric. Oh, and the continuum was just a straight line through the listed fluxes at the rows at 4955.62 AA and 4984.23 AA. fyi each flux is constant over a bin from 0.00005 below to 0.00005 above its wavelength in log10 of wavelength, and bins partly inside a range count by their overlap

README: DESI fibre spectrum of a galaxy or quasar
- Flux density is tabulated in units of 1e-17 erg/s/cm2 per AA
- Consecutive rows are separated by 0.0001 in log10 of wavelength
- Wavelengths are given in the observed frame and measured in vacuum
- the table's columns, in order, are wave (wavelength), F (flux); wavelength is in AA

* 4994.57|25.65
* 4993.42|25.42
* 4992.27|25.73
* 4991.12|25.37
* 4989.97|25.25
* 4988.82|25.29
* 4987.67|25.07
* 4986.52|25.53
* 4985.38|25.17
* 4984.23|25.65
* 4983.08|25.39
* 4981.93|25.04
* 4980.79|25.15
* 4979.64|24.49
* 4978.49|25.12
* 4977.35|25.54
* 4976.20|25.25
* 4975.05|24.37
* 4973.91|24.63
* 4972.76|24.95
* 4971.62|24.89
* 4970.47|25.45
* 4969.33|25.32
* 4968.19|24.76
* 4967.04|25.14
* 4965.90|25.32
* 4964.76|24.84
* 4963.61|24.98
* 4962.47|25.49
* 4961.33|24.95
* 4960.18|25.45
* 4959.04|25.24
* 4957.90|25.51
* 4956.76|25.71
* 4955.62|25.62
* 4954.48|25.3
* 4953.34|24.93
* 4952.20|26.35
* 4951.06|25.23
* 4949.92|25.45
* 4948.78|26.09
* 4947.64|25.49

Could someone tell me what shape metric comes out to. 4975.05 AA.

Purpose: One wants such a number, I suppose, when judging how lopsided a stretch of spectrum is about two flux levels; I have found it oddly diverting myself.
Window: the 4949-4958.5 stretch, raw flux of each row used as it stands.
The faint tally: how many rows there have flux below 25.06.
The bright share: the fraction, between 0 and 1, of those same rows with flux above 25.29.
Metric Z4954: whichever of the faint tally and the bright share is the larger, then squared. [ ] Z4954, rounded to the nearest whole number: 1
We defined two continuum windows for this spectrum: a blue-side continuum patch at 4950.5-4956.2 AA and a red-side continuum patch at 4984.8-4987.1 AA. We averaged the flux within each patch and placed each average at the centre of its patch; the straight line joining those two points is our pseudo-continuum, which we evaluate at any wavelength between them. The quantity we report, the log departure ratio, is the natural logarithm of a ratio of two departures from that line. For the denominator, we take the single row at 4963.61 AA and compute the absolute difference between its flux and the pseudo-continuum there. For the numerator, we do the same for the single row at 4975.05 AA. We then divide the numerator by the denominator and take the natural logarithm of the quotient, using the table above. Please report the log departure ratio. 0.8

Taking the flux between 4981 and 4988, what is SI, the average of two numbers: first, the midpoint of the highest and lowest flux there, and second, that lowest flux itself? 25.2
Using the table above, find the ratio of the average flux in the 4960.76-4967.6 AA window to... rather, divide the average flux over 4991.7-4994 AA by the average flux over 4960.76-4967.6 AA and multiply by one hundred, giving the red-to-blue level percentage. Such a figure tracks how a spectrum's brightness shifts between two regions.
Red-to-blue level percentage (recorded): 102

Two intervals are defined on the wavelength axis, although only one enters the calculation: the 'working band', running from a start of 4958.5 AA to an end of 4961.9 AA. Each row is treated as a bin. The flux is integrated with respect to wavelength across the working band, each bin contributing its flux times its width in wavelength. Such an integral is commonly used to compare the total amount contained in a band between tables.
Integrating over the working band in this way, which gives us 86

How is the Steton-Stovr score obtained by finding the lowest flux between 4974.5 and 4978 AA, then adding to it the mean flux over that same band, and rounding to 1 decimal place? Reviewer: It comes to 49.4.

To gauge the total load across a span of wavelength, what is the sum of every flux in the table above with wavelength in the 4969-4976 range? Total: 150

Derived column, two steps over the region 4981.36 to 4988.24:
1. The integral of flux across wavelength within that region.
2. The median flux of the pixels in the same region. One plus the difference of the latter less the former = -148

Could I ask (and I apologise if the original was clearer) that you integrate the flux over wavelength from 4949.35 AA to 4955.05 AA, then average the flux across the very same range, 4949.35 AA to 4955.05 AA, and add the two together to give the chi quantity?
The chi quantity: 171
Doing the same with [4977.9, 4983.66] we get 169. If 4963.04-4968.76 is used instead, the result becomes 168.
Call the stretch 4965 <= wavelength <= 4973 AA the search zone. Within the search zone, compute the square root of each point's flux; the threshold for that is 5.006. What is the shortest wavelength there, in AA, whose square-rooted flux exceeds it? 4965.90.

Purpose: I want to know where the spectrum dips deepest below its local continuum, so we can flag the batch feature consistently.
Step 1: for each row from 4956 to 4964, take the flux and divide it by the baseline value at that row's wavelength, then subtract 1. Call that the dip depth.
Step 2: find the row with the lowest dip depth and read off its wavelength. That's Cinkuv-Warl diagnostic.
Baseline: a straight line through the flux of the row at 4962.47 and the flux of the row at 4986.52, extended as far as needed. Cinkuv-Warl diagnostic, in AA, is 4961.33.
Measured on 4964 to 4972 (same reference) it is 4968.19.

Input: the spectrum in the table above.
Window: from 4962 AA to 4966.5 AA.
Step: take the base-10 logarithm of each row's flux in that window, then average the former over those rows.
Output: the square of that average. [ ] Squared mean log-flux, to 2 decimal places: 1.96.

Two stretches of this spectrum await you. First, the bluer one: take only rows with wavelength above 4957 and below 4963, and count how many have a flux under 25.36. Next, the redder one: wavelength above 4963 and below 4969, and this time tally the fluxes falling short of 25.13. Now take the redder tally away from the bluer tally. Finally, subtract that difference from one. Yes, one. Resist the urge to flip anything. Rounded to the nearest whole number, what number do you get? 2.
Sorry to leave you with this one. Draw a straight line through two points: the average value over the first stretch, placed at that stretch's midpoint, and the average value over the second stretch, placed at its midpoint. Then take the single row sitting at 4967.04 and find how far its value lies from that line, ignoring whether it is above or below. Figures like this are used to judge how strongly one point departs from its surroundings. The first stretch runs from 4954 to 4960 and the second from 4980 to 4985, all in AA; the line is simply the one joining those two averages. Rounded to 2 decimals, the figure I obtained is 0.27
